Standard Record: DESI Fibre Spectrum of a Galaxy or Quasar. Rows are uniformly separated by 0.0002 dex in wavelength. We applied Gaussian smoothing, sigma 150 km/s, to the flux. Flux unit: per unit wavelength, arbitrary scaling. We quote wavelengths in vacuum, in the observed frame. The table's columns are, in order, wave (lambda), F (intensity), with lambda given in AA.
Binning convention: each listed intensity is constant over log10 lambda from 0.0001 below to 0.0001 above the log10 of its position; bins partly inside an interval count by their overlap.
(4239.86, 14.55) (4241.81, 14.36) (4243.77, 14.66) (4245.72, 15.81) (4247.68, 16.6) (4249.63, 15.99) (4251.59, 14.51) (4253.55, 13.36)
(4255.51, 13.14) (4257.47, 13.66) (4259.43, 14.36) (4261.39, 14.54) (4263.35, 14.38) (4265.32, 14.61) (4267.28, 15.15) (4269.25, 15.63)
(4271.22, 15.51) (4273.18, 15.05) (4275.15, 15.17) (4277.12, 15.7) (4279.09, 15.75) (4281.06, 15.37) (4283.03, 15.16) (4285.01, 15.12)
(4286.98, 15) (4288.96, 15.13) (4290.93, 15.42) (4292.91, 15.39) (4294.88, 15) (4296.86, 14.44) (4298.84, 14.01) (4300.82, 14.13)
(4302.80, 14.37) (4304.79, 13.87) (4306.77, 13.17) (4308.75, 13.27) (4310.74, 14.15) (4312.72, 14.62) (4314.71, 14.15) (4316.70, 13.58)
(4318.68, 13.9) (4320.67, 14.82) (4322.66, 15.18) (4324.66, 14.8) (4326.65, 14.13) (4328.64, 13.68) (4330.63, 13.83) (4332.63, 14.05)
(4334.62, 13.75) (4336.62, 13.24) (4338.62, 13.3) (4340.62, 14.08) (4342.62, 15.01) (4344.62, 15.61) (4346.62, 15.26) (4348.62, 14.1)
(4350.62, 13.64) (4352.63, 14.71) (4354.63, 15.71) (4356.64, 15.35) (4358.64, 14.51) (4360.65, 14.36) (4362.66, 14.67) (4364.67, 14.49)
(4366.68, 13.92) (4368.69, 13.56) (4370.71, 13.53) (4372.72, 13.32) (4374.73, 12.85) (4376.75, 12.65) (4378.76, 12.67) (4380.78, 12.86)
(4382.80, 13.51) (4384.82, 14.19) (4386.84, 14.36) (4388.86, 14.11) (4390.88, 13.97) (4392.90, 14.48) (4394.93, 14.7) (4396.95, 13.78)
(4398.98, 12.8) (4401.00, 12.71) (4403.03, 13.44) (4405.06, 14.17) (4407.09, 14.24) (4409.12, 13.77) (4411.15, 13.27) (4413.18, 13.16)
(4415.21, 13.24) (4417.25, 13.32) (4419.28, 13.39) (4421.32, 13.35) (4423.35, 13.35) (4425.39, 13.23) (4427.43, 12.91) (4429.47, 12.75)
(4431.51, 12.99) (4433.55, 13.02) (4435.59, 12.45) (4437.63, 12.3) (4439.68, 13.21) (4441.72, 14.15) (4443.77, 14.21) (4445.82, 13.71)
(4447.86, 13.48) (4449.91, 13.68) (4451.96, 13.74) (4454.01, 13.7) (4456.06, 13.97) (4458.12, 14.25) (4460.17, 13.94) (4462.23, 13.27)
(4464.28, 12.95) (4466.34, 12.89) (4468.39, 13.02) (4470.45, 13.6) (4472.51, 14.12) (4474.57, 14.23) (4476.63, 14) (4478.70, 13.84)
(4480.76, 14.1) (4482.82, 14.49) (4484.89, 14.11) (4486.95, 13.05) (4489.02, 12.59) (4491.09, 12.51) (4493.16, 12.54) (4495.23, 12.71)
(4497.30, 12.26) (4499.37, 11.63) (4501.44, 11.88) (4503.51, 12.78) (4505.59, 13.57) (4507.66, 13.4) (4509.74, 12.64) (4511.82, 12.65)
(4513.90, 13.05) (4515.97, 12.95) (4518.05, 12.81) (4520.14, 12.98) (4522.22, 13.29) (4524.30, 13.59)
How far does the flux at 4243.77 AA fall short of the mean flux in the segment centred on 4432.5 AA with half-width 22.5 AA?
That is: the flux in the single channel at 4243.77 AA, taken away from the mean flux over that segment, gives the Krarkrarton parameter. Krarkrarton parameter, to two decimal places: -1.36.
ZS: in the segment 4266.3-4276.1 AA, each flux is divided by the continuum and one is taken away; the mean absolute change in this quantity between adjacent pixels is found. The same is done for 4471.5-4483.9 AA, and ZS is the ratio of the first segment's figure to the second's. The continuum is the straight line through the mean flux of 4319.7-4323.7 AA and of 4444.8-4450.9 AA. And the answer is 1.1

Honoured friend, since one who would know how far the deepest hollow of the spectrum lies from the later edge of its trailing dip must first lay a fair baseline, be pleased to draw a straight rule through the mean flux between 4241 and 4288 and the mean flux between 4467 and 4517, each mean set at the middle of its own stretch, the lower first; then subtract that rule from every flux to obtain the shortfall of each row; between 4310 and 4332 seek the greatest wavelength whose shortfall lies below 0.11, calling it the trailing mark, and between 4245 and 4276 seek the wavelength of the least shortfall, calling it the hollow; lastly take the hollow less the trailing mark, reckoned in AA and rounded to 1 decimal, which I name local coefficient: -75.1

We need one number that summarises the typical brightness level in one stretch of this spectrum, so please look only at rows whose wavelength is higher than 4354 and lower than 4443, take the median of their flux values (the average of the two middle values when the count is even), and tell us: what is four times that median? 54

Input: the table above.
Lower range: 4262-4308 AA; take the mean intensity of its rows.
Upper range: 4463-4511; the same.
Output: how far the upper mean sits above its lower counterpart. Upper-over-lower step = -1.7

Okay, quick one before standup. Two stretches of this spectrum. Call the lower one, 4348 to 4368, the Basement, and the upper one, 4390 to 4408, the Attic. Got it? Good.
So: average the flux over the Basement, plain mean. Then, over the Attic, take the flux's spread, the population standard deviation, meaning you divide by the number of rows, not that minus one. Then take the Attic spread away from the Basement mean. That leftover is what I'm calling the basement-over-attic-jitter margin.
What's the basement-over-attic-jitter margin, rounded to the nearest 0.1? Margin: 13.9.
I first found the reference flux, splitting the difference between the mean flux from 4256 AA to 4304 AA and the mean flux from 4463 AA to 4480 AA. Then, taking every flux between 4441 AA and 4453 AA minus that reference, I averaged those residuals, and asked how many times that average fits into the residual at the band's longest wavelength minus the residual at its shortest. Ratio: 1.0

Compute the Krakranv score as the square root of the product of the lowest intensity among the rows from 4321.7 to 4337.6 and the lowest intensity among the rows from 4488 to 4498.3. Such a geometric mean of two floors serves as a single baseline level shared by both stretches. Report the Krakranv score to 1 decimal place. 12.7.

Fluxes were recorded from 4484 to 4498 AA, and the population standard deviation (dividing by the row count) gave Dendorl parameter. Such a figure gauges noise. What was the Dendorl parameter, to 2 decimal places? 0.57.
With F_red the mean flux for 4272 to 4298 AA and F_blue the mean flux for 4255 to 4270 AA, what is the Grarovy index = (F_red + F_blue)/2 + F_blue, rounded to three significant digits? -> 29.3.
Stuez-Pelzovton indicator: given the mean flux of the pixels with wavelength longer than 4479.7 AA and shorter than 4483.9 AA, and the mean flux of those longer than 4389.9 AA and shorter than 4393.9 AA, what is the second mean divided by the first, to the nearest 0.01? 1.00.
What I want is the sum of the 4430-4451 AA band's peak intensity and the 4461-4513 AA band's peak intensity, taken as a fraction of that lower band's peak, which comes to 2.02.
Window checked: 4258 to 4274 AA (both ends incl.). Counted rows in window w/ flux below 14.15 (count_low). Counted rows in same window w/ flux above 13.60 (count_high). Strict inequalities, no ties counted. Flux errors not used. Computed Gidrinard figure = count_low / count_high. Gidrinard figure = 0.0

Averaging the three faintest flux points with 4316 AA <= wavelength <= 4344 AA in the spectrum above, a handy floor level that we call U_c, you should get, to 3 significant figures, 13.4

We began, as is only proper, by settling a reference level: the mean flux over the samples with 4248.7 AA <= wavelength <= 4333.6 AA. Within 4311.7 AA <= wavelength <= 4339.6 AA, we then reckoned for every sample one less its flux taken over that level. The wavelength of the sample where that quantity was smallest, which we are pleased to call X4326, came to 4322.66 AA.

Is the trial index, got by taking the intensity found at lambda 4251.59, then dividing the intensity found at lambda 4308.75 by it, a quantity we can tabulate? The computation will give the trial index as 0.915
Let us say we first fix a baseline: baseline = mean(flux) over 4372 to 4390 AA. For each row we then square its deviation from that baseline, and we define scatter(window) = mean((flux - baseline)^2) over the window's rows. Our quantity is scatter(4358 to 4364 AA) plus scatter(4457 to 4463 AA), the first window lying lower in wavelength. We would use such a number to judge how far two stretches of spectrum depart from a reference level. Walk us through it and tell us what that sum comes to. 1.6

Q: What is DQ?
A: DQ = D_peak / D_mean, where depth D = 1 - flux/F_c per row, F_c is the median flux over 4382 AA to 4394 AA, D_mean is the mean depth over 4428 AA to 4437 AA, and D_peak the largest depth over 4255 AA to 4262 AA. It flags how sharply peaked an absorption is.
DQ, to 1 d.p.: 0.7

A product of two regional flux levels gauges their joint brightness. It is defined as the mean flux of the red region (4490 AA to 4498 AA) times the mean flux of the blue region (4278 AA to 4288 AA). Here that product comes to 191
